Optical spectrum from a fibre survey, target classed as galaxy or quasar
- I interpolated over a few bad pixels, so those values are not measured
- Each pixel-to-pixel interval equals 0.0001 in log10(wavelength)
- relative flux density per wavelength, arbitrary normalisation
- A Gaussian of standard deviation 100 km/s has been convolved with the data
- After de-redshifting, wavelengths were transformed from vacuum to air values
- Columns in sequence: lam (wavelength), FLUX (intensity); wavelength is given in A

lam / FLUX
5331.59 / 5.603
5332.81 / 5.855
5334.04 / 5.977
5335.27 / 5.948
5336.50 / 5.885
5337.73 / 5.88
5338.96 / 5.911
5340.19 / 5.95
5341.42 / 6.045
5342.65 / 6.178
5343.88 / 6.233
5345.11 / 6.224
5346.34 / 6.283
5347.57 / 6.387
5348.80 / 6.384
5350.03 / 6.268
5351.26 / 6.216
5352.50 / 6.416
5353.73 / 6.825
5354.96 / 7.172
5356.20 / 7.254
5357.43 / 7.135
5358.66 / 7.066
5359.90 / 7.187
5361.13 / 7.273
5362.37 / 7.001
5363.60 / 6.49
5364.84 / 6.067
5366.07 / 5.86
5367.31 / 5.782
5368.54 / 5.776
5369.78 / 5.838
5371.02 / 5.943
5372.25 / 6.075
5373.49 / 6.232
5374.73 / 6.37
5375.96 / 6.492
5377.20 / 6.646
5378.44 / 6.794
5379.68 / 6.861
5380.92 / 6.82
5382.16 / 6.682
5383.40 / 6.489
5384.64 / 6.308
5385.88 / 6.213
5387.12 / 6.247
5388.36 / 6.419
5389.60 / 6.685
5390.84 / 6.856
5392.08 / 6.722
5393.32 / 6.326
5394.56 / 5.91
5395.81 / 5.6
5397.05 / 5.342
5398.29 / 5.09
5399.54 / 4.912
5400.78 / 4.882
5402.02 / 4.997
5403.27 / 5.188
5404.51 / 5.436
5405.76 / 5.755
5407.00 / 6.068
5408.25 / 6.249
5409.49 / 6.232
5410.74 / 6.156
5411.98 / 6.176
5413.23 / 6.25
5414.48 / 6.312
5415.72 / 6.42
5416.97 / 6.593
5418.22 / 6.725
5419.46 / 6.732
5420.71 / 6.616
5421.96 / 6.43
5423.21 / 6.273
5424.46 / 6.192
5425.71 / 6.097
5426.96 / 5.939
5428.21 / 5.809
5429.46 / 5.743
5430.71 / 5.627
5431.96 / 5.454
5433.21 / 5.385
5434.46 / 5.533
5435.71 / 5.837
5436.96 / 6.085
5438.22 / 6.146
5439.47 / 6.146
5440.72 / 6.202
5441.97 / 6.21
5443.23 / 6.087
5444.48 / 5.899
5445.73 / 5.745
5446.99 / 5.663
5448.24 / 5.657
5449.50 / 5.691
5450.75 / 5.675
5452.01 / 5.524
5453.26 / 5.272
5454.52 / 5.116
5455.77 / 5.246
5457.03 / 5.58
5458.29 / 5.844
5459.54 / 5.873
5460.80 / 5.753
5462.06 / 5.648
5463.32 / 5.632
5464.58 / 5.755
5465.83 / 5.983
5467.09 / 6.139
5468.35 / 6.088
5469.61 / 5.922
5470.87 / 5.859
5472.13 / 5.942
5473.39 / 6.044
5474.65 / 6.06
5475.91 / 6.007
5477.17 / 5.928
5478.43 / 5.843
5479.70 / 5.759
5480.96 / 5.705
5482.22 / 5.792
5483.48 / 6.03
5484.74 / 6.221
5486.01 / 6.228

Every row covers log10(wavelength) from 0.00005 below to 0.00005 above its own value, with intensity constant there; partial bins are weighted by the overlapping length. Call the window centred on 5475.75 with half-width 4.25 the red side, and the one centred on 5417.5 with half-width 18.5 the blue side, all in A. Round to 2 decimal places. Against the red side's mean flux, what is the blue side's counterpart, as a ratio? 1.00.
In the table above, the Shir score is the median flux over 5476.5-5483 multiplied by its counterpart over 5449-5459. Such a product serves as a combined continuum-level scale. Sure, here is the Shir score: 32.2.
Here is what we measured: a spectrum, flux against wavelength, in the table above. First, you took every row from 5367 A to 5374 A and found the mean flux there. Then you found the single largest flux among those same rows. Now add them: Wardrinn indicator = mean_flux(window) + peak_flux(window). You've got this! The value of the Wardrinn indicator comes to 12.2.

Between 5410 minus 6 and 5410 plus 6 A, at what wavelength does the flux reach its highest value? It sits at 5415.72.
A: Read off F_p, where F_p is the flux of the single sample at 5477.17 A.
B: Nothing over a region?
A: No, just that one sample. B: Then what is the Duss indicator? 5.928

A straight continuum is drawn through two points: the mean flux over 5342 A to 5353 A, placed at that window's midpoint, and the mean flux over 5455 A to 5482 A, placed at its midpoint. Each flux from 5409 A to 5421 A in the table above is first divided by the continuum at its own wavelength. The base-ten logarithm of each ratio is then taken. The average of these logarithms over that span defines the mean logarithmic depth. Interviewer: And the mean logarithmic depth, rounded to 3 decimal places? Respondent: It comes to 0.027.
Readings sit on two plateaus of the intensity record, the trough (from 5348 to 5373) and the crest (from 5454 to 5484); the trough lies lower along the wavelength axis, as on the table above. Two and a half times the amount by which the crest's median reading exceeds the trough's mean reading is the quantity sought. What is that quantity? -1.6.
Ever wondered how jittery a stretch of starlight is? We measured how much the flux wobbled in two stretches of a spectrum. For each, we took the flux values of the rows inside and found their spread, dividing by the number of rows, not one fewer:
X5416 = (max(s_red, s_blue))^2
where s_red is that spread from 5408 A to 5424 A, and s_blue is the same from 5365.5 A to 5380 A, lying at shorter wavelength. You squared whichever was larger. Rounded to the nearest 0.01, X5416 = 0.15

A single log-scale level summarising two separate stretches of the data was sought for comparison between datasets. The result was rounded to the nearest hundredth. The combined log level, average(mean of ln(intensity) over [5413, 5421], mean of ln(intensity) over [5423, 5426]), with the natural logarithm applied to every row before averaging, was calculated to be 1.85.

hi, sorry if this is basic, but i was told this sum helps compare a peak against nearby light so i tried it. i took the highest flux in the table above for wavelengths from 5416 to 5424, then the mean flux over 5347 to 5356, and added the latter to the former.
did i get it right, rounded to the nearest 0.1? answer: 13.3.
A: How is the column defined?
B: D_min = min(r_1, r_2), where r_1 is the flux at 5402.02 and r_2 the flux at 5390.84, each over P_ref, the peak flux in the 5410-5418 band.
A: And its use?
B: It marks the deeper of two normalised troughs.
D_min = 0.76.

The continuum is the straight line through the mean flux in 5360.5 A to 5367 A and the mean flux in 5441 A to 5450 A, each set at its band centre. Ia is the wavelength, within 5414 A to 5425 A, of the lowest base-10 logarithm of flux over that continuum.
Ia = 5424.46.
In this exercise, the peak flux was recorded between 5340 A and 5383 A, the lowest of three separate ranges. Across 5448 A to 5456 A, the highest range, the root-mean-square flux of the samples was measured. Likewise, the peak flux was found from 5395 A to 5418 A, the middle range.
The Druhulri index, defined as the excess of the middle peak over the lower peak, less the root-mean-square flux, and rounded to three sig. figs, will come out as -6.14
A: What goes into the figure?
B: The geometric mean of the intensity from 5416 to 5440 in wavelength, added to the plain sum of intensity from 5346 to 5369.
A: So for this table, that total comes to 131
